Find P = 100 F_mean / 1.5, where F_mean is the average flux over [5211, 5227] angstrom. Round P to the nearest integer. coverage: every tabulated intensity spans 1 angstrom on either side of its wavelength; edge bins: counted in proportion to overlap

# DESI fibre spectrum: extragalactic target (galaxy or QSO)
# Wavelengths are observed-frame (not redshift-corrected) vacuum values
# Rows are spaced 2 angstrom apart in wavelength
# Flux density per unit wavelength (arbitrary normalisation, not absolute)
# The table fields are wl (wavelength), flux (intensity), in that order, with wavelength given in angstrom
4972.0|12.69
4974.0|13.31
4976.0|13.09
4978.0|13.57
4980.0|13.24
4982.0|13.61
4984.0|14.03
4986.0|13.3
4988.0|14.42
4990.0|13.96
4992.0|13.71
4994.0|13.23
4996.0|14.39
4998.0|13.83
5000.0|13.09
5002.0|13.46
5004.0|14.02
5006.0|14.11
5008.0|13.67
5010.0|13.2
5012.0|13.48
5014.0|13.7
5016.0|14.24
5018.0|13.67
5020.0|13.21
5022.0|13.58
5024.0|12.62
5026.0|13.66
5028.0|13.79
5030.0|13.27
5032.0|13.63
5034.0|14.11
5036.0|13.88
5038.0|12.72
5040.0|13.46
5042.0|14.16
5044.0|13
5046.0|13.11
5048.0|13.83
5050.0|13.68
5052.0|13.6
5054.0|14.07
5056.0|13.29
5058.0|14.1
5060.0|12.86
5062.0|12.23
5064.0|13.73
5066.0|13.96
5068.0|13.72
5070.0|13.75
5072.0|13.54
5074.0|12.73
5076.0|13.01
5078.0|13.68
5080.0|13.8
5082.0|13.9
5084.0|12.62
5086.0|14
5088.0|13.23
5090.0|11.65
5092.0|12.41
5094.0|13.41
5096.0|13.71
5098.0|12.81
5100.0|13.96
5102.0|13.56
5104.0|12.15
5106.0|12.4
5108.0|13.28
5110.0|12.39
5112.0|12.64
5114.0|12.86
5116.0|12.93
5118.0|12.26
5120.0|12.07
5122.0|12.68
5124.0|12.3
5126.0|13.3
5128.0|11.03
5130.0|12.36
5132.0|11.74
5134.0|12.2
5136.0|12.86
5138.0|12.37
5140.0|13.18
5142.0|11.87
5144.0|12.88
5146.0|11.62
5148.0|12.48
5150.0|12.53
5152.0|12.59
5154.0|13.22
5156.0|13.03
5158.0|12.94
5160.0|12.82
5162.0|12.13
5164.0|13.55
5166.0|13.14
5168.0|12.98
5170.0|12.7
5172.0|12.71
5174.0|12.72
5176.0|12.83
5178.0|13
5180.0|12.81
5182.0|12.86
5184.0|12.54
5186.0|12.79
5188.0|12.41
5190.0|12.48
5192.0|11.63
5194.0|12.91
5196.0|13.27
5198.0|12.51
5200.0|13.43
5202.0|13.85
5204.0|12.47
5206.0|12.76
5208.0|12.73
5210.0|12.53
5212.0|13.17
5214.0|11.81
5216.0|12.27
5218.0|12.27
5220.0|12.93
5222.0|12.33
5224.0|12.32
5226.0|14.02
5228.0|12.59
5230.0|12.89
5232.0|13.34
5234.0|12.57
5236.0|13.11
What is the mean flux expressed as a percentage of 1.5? 843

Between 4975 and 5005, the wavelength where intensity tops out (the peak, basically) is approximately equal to 4988.0 angstrom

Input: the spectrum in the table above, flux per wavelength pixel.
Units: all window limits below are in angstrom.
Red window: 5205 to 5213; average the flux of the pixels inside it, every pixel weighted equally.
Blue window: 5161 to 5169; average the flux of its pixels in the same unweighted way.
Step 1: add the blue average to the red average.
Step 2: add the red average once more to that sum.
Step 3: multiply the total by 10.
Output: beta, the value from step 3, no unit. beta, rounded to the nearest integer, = 385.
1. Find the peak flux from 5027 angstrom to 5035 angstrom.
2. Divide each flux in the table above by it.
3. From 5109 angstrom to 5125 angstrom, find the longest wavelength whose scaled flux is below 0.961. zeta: 5124.0 angstrom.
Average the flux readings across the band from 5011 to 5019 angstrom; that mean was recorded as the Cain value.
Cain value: 13.77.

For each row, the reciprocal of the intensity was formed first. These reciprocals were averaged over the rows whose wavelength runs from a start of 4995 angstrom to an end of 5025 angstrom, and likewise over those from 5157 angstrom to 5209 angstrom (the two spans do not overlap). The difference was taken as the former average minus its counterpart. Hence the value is -0.0047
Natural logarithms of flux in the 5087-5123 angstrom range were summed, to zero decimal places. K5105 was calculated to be 46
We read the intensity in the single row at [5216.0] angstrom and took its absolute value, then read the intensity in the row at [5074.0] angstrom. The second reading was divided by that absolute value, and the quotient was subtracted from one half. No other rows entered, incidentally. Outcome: -0.537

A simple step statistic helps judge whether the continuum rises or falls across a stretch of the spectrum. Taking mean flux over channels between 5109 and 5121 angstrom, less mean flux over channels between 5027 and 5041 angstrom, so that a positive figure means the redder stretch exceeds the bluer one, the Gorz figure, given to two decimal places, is -1.03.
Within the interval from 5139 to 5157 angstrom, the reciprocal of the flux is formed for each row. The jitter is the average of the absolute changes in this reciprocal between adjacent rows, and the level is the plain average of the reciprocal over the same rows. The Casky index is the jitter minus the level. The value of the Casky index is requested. -0.0751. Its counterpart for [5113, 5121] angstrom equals -0.0779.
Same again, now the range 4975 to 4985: -0.0719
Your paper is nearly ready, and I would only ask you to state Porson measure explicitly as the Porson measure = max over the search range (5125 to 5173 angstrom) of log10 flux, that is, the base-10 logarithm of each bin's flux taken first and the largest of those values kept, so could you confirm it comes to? 1.132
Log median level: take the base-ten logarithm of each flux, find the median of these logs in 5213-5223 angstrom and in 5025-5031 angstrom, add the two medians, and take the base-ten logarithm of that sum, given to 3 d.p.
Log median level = 0.347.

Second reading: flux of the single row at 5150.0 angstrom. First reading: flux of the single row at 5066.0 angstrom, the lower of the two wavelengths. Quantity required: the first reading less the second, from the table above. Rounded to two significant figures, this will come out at 1.4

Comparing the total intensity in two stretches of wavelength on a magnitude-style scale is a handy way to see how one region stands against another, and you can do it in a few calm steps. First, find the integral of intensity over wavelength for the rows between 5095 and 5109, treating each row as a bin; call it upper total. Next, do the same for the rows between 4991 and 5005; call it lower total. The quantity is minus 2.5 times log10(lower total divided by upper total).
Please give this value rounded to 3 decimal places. -0.045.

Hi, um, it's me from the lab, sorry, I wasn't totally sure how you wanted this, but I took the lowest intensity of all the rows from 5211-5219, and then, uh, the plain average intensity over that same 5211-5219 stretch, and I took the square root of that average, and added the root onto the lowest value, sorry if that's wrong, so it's 15.3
